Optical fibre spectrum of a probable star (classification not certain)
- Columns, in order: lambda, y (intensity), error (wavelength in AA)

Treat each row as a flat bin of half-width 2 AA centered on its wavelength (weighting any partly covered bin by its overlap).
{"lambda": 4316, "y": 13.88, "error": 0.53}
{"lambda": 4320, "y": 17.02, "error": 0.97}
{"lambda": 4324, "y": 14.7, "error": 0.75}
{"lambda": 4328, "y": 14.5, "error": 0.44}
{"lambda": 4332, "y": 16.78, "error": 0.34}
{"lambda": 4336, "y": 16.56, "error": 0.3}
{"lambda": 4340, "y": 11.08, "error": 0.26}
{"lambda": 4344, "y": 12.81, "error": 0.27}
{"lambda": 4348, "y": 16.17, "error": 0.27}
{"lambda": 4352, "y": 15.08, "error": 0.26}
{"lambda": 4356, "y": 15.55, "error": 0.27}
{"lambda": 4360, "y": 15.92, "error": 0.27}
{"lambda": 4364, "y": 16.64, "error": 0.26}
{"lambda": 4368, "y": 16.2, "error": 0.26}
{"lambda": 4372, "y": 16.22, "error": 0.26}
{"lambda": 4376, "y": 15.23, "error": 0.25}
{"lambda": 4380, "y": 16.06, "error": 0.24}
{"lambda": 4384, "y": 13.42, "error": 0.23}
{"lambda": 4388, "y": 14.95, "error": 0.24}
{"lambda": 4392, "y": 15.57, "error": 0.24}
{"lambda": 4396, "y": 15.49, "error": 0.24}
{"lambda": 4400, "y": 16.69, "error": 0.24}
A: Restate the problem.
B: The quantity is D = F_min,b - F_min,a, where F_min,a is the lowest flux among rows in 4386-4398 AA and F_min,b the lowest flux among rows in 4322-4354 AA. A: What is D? -3.9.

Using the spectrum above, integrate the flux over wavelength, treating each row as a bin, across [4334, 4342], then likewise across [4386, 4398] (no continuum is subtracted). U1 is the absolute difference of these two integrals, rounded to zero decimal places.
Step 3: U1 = 73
